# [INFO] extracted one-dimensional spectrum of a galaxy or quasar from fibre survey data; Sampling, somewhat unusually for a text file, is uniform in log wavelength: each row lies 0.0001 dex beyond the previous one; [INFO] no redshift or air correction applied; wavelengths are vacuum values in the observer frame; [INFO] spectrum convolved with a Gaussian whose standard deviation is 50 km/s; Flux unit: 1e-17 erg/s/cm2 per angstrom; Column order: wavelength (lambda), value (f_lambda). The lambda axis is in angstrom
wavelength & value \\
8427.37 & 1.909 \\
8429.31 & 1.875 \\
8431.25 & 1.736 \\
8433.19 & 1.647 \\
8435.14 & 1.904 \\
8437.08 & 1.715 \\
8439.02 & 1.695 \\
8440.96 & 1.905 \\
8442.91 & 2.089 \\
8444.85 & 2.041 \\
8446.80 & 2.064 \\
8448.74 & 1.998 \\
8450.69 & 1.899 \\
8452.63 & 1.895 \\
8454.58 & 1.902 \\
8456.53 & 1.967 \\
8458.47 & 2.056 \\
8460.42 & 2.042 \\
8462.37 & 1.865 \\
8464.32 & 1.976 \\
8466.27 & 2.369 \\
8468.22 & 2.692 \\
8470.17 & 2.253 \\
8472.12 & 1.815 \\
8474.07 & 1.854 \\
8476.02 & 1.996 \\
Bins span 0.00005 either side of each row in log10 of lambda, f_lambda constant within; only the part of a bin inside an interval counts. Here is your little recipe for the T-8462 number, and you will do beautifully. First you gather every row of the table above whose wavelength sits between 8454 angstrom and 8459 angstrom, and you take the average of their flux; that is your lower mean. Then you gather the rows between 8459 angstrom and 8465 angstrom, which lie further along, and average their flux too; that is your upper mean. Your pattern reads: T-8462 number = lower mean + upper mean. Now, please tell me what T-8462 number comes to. 3.94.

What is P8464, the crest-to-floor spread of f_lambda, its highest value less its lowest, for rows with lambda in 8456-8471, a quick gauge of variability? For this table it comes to 0.83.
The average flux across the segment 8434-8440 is 1.77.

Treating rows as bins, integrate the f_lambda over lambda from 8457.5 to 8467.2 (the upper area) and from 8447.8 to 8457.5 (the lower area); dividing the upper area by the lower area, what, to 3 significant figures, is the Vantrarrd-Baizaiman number 1.07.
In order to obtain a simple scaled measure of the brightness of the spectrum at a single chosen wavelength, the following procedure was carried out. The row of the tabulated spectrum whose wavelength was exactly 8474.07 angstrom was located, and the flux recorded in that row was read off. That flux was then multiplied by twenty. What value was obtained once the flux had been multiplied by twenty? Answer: 37.1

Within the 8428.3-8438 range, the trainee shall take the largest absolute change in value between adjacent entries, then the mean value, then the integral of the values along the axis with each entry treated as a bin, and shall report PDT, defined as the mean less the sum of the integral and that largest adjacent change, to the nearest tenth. -15.7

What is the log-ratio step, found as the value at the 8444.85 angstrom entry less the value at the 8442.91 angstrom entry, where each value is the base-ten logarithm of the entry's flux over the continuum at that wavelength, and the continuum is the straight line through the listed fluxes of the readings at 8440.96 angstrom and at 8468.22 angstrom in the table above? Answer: -0.02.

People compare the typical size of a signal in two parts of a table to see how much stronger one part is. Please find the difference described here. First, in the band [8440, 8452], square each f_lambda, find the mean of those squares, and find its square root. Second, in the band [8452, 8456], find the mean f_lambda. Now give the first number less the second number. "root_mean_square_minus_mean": 0.10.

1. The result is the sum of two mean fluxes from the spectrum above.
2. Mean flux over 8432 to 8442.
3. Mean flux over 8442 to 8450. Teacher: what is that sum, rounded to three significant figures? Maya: 3.82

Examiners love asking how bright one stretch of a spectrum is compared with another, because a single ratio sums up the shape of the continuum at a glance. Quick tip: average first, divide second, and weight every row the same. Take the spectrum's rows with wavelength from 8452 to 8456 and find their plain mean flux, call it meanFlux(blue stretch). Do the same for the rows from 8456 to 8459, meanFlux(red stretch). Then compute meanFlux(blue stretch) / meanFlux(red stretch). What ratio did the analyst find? 0.944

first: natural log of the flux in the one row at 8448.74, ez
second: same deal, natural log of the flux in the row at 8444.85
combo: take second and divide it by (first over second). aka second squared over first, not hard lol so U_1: 0.74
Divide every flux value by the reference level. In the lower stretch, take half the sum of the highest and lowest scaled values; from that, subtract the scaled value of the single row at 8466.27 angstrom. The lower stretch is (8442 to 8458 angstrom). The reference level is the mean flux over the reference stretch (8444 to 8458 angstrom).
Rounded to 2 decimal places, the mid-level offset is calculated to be -0.19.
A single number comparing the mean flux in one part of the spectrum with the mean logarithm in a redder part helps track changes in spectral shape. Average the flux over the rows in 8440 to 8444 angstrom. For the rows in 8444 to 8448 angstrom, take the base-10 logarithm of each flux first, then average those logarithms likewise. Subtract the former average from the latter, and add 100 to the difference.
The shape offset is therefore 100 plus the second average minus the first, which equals 98.3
